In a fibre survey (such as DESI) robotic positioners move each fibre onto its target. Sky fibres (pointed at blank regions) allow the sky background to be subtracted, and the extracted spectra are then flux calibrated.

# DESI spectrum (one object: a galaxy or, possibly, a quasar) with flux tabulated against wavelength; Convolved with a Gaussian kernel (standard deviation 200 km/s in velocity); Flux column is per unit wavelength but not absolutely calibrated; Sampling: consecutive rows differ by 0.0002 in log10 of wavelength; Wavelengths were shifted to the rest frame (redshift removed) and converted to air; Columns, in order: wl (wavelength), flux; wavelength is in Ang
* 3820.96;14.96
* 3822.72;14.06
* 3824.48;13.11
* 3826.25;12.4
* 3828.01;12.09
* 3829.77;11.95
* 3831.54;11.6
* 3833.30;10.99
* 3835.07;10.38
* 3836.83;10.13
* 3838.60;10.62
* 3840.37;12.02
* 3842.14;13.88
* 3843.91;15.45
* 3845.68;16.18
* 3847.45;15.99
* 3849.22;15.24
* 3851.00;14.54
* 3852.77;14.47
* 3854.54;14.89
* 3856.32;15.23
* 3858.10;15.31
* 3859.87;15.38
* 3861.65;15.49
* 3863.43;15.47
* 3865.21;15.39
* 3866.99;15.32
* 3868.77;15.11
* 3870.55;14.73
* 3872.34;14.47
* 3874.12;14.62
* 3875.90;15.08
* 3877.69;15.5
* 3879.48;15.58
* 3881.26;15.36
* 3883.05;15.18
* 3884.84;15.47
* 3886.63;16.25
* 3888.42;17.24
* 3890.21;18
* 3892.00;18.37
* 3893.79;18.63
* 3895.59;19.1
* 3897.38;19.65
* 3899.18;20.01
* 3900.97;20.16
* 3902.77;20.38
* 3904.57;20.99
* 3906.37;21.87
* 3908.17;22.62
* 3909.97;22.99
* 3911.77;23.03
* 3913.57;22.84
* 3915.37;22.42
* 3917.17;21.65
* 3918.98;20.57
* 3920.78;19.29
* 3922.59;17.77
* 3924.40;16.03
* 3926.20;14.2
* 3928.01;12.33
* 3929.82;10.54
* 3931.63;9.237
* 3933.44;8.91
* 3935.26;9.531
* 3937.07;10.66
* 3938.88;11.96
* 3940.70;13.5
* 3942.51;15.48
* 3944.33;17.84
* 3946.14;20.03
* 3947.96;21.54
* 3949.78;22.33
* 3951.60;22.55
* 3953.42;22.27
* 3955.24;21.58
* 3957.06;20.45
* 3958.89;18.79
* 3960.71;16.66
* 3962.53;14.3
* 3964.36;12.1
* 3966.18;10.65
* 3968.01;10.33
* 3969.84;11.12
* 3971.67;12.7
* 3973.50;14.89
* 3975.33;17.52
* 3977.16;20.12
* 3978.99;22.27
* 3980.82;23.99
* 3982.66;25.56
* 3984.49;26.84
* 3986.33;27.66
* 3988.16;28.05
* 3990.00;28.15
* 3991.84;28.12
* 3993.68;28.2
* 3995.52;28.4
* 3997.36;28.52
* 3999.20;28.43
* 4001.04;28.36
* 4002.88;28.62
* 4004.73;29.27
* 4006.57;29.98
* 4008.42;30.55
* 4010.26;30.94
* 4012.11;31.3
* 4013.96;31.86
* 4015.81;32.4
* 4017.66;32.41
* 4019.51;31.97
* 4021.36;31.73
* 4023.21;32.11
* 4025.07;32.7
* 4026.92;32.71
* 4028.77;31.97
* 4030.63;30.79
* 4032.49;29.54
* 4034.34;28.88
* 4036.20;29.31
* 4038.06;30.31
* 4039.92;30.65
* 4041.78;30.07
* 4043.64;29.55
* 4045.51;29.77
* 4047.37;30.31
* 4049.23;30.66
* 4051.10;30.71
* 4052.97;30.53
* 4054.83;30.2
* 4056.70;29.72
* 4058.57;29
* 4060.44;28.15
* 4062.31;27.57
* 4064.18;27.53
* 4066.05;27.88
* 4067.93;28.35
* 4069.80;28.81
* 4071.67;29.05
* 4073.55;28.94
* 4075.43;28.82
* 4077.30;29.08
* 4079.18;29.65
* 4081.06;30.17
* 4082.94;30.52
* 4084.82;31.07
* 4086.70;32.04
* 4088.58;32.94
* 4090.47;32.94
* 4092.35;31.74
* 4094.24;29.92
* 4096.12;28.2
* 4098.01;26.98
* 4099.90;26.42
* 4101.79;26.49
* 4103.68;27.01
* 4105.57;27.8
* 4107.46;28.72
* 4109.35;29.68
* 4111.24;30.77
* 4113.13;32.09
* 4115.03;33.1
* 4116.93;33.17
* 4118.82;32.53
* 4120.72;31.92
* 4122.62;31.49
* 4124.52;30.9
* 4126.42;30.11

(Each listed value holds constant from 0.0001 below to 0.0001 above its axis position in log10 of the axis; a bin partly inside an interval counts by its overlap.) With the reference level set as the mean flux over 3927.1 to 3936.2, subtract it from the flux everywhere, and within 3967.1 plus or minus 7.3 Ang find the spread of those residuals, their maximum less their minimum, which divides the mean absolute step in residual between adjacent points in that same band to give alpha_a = 0.25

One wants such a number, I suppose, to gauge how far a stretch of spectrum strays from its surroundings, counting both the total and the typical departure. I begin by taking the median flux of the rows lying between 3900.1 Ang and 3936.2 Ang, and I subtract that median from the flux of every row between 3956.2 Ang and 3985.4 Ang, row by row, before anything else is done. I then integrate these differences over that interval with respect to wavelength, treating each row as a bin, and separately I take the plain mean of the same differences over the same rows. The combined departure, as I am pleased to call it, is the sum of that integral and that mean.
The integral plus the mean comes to -87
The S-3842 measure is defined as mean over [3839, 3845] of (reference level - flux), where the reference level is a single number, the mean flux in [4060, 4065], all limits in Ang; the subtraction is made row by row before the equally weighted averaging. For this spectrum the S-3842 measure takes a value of 14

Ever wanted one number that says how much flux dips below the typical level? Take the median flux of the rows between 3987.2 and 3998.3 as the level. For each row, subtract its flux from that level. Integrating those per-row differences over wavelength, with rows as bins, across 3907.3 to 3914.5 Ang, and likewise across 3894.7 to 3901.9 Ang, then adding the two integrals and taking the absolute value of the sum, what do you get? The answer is 99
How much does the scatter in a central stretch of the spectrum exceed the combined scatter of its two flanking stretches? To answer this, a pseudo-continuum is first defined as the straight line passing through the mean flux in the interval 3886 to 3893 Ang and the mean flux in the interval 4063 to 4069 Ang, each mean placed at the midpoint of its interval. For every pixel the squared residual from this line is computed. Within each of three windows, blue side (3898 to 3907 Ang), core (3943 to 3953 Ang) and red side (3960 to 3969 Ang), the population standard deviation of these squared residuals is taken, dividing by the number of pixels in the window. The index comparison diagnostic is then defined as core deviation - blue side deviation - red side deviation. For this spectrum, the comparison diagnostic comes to -43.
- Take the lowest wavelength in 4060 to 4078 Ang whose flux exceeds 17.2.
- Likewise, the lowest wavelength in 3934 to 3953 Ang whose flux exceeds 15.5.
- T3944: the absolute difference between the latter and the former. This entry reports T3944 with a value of 116.1 Ang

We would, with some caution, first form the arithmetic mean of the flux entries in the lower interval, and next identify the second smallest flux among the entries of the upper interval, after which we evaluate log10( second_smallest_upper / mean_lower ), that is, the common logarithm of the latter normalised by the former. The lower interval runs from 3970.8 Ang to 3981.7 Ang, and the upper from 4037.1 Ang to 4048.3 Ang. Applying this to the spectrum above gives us 0.20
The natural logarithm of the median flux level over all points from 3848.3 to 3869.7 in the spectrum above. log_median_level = 2.73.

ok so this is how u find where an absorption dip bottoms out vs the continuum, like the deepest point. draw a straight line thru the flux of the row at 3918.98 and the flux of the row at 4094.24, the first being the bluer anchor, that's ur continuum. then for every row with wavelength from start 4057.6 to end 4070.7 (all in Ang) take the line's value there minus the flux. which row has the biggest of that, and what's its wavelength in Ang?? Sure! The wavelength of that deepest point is 4064.18 Ang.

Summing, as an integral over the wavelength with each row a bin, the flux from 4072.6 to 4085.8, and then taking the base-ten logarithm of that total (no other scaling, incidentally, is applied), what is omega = 2.59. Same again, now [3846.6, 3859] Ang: 2.27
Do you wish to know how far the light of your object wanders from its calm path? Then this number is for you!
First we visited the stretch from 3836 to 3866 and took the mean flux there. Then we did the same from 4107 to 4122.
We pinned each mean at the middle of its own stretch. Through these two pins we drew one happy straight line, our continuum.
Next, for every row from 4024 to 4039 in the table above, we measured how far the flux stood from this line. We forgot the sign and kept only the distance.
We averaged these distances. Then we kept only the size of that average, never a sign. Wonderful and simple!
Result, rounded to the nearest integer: 5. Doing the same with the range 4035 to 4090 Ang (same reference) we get 2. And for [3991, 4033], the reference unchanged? 6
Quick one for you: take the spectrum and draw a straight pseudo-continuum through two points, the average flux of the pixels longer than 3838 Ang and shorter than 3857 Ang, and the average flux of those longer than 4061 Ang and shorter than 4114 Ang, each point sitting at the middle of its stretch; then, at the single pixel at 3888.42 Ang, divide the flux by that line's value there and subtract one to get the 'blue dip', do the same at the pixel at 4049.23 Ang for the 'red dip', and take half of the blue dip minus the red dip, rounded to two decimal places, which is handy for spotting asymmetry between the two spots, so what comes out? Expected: -0.06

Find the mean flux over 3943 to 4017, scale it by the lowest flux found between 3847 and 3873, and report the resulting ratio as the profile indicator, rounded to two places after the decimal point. 1.60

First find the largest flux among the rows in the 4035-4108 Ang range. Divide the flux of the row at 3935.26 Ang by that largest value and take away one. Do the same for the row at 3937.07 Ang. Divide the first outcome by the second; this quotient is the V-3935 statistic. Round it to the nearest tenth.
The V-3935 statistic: 1.1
